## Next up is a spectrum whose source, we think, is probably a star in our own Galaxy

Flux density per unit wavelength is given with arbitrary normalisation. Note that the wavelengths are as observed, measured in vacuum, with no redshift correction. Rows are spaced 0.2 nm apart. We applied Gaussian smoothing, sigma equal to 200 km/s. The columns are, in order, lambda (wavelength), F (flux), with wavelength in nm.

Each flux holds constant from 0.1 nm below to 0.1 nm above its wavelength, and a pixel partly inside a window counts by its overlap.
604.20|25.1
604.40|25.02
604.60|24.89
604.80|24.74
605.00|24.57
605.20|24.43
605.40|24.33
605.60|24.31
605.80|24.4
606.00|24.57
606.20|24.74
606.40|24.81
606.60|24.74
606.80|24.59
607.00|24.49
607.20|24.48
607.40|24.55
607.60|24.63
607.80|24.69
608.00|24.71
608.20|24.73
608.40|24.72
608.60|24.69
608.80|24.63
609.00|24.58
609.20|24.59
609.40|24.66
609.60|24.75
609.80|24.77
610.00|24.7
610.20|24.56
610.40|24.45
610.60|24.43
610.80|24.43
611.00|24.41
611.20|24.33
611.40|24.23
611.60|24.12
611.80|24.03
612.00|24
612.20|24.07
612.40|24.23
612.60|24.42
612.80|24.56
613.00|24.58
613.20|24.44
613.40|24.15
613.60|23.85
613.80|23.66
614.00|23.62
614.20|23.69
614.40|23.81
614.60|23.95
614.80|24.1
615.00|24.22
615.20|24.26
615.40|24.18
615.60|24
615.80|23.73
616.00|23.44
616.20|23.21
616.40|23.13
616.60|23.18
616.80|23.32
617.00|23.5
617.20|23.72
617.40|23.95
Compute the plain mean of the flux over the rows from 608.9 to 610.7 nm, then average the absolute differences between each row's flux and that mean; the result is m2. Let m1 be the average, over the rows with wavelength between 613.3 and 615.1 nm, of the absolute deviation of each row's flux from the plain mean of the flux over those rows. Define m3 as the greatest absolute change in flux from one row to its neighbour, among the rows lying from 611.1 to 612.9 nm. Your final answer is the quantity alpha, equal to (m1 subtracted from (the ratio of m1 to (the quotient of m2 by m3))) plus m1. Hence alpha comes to 0.36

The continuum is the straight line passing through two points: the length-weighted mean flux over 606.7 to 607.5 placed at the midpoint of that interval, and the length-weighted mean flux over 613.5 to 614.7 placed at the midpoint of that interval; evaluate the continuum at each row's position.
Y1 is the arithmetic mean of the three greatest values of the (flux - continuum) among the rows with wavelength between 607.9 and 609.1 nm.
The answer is 0.33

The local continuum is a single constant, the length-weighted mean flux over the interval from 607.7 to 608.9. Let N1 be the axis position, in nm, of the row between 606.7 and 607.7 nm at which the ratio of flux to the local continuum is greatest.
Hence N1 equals 607.60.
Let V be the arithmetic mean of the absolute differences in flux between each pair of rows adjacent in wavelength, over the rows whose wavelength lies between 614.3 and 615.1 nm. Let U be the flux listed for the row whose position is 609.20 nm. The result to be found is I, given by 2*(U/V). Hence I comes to 360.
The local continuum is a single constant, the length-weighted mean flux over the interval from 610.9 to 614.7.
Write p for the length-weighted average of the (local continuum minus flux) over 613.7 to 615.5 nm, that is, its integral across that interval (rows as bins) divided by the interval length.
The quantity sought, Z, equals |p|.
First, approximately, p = 0.2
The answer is 0.17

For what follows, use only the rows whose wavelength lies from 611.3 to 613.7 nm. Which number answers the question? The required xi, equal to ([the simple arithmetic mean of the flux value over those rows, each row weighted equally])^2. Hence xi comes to 587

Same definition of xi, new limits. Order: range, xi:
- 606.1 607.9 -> 607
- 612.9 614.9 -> 575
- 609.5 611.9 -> 597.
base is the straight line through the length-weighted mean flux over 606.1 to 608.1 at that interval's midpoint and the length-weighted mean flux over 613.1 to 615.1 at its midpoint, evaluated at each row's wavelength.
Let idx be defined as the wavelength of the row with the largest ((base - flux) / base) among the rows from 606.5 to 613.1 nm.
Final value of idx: 607.00 nm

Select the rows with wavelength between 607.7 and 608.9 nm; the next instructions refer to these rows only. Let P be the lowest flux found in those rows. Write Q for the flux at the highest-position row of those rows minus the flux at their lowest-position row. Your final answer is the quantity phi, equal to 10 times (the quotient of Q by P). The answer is -0.02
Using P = 24.63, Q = -0.06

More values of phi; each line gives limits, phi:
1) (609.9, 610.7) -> -0.11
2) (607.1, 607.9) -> 0.09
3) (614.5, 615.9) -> -0.09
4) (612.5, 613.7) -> -0.24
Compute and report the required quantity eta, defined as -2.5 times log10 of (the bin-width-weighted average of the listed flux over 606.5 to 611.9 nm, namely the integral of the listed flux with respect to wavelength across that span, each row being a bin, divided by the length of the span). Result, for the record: -3.47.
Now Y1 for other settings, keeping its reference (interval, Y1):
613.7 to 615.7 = 0.58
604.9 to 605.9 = -0.25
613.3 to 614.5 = 0.14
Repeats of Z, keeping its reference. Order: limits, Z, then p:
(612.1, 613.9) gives 0.10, -0.1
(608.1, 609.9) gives 0.57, -0.6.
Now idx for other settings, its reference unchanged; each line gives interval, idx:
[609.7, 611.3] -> 611.20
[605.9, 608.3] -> 606.00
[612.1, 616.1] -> 614.00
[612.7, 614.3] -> 614.00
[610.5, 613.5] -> 612.00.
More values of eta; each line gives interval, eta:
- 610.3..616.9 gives -3.45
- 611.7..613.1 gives -3.46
